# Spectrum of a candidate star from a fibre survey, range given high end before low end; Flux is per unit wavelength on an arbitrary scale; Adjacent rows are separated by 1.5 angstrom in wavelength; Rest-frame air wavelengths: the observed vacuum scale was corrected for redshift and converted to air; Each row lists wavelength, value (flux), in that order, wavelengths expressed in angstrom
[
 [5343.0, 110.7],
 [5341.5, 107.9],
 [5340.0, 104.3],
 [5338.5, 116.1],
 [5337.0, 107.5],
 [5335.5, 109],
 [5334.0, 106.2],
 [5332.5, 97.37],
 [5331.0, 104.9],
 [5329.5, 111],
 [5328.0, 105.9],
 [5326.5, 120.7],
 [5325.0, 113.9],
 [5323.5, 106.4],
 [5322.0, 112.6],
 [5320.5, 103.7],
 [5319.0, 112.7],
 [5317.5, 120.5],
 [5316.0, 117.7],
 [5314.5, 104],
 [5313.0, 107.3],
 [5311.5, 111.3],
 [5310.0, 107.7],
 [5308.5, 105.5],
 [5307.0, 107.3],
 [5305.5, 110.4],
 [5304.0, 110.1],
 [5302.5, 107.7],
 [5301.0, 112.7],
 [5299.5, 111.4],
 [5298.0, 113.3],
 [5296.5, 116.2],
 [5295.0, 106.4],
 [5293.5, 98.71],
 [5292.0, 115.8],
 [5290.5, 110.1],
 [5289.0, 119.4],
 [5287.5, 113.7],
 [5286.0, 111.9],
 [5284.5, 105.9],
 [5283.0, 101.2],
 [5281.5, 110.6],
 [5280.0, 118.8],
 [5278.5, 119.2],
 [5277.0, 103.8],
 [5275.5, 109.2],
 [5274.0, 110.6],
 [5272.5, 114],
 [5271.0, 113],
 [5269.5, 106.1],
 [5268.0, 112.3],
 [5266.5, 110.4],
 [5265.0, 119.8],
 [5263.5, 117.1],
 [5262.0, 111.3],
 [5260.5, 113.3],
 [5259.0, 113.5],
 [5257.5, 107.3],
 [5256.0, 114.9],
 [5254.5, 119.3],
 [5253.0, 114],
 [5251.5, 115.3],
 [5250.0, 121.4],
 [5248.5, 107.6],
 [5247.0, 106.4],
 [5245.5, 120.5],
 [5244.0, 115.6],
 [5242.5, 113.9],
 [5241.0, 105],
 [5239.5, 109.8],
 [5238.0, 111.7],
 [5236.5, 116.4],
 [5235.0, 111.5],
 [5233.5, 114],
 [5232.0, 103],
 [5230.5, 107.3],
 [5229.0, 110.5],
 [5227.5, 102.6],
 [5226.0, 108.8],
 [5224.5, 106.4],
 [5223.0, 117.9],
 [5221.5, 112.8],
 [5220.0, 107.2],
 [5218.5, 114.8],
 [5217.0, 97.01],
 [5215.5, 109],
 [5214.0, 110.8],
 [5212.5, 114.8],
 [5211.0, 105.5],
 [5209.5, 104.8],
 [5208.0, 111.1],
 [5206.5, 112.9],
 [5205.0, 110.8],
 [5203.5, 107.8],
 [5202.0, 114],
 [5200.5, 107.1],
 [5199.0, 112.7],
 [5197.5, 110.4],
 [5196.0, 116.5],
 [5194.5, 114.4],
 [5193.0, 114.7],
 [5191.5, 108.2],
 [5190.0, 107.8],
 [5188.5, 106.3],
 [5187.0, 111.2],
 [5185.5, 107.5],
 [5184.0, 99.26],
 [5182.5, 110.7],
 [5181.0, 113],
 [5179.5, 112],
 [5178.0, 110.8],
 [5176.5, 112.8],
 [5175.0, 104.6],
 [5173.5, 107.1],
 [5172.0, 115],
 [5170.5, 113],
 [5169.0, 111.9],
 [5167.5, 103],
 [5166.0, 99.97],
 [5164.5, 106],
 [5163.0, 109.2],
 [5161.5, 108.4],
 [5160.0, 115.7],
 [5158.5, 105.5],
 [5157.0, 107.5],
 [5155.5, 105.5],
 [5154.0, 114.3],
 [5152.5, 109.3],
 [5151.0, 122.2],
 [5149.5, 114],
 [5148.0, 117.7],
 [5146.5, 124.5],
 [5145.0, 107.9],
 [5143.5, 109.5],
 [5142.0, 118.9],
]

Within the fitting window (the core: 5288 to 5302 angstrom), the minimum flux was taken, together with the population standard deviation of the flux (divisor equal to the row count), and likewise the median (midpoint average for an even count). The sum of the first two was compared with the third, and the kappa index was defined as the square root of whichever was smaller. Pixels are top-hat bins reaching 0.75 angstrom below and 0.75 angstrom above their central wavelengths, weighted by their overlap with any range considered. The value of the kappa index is 10.2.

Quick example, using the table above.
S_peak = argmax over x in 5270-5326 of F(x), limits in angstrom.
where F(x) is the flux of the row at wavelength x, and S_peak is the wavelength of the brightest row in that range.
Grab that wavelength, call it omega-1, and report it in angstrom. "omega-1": 5317.5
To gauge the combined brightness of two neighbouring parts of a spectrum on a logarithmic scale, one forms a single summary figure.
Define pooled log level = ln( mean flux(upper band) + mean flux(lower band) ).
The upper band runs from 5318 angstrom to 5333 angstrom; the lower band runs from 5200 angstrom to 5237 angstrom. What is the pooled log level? 5.39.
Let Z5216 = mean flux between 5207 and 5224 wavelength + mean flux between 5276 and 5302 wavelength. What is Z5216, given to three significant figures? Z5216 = 221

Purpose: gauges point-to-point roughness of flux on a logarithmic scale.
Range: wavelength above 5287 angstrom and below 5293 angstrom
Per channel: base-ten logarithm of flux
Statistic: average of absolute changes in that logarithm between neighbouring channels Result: 0.0261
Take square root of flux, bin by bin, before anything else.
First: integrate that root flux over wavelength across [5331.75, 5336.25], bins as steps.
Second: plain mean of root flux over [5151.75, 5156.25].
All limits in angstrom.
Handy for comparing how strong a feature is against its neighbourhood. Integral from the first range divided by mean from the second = 4.38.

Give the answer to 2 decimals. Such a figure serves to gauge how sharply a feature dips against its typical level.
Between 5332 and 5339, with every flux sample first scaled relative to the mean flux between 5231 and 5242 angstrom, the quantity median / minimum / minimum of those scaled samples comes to 1.25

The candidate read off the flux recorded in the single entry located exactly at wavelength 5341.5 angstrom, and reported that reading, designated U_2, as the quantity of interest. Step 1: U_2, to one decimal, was 107.9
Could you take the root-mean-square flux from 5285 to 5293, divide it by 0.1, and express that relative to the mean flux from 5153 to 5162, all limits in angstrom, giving 10.4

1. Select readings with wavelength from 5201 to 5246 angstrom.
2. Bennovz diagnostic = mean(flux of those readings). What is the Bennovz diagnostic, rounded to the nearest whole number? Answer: 110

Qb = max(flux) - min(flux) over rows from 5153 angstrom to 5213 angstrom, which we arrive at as 17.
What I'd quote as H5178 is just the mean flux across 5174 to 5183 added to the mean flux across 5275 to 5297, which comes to 221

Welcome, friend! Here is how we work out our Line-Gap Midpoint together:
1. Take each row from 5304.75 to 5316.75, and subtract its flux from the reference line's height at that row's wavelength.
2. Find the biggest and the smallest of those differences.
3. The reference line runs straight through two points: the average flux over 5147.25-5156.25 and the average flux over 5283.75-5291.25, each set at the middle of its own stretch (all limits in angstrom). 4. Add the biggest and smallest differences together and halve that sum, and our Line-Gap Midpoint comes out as 1.0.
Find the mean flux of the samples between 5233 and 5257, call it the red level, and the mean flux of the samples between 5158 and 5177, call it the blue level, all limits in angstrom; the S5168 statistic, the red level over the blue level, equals 1.05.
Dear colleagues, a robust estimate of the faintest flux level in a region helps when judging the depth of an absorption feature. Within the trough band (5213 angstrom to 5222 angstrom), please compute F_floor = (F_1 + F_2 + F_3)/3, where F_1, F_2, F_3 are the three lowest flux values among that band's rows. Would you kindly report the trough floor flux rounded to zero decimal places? 104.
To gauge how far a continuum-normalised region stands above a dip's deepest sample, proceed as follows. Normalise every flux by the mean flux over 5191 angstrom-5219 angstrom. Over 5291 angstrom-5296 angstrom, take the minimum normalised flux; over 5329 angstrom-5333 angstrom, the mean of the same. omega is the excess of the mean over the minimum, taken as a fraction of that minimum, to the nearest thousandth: 0.058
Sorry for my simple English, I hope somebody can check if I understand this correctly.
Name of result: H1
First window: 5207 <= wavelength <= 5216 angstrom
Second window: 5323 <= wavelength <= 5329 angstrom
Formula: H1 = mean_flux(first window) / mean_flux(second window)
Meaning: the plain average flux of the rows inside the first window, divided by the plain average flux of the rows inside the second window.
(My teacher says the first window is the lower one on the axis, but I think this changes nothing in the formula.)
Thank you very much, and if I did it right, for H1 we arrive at 0.98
